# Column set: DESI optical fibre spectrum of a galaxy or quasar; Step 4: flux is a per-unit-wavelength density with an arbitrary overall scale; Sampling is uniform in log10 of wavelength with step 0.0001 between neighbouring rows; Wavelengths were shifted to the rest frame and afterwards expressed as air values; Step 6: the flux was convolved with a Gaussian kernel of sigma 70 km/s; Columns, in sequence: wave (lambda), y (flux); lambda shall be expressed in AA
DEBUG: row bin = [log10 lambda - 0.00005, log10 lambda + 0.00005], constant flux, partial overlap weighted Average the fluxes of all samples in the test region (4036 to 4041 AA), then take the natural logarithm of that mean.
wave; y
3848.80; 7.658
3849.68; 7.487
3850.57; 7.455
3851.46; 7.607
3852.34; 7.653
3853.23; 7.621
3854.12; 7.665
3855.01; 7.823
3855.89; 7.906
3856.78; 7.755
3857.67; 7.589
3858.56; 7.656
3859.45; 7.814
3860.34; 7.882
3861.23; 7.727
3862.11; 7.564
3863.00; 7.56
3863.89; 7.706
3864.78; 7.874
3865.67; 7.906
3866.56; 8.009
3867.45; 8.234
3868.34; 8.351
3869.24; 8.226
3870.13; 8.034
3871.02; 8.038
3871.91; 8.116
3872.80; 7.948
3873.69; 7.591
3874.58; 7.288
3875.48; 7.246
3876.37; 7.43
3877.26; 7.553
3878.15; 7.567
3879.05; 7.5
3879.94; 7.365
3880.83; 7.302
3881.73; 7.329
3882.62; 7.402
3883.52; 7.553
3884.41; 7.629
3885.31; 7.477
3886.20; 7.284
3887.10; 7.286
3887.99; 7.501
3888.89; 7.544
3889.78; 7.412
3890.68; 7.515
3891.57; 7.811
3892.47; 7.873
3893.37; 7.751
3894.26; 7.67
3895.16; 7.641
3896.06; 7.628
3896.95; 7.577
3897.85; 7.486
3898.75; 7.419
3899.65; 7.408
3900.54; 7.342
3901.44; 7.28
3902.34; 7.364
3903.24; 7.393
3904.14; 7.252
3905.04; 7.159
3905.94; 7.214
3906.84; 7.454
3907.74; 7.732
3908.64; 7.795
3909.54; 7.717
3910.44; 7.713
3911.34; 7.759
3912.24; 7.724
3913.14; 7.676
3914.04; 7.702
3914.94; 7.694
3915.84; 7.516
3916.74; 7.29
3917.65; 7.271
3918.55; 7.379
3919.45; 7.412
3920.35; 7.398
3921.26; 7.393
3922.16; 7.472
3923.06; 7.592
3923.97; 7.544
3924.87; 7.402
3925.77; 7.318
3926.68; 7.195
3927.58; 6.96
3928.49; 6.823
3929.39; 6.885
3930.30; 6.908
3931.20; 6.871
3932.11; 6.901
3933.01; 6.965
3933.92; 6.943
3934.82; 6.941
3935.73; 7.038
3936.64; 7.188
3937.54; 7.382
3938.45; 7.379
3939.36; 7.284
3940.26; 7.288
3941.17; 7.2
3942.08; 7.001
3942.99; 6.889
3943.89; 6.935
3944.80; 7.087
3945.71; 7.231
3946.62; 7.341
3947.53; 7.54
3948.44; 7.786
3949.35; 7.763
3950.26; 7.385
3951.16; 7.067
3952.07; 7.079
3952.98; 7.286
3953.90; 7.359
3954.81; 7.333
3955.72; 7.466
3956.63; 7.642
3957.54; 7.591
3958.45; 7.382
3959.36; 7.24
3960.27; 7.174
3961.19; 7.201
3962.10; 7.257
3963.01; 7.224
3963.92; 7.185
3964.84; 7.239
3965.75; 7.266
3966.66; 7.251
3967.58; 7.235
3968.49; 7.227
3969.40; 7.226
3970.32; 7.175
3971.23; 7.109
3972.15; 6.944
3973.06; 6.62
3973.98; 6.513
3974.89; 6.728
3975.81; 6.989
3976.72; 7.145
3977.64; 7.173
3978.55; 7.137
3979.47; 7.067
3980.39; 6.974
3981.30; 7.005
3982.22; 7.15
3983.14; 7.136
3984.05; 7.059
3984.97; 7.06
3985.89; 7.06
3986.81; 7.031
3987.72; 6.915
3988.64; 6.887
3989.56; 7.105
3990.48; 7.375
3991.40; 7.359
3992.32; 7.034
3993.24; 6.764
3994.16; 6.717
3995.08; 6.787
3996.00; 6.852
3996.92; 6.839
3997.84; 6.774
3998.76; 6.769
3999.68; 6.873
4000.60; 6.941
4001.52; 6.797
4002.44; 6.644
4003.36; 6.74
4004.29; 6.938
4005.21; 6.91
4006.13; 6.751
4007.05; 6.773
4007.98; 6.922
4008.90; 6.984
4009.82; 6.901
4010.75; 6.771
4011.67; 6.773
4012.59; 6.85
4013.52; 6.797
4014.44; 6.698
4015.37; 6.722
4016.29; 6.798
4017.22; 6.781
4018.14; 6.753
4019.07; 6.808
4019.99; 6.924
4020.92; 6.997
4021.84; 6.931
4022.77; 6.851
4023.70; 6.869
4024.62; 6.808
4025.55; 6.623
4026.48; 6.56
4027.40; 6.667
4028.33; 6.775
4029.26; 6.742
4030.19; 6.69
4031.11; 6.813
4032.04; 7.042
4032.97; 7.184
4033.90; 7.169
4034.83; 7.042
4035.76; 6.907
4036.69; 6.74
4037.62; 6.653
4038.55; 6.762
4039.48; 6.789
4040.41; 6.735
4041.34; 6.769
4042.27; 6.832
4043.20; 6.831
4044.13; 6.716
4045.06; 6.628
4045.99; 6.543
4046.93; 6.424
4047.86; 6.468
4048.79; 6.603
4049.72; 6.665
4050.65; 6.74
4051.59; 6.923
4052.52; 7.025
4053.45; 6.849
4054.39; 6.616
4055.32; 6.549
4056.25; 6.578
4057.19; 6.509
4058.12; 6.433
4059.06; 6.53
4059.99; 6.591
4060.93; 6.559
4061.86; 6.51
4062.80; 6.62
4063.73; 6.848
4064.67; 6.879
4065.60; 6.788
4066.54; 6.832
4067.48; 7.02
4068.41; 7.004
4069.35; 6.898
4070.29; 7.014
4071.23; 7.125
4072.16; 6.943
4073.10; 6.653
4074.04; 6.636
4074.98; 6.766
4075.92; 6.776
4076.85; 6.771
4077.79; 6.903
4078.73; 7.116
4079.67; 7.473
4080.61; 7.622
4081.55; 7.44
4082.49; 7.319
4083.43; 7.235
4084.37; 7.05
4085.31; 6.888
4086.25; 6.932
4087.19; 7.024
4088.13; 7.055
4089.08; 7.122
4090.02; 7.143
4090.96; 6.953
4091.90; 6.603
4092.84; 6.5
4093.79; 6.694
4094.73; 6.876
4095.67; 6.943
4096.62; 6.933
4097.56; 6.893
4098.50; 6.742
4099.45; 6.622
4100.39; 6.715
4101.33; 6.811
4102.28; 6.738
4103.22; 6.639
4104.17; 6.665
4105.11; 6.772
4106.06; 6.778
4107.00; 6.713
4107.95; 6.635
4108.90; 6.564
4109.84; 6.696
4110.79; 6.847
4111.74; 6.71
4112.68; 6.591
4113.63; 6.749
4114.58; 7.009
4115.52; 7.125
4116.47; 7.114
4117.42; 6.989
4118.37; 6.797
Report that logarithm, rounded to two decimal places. 1.91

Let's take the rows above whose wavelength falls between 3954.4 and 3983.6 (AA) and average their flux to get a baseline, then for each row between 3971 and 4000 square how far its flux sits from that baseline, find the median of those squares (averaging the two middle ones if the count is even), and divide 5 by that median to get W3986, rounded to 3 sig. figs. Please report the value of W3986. 135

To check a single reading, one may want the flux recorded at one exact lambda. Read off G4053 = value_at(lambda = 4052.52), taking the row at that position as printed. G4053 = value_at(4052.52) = 7.025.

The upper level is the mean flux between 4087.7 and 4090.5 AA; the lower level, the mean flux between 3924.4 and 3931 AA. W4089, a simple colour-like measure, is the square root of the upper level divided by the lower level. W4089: 1.00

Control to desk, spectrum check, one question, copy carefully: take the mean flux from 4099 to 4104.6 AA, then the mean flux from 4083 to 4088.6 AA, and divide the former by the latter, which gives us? 0.953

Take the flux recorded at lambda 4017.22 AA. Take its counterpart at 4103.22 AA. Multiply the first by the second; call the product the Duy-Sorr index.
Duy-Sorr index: 45.0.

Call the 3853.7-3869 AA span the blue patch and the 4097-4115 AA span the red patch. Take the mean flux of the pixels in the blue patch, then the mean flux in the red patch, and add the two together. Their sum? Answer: 14.6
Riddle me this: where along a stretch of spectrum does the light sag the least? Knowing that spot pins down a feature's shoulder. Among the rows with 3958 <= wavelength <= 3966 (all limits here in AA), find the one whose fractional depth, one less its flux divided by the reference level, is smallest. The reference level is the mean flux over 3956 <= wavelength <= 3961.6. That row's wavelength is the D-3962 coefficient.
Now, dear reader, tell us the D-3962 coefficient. 3958.45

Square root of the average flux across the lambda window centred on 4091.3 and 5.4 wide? 2.61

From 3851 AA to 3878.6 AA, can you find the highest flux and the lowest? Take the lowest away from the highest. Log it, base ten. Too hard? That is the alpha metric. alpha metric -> 0.0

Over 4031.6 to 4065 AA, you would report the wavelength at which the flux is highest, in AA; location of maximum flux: 4032.97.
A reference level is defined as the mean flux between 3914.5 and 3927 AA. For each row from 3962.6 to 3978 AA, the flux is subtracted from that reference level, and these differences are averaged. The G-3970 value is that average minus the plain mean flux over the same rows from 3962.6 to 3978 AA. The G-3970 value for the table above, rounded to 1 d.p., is -6.7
